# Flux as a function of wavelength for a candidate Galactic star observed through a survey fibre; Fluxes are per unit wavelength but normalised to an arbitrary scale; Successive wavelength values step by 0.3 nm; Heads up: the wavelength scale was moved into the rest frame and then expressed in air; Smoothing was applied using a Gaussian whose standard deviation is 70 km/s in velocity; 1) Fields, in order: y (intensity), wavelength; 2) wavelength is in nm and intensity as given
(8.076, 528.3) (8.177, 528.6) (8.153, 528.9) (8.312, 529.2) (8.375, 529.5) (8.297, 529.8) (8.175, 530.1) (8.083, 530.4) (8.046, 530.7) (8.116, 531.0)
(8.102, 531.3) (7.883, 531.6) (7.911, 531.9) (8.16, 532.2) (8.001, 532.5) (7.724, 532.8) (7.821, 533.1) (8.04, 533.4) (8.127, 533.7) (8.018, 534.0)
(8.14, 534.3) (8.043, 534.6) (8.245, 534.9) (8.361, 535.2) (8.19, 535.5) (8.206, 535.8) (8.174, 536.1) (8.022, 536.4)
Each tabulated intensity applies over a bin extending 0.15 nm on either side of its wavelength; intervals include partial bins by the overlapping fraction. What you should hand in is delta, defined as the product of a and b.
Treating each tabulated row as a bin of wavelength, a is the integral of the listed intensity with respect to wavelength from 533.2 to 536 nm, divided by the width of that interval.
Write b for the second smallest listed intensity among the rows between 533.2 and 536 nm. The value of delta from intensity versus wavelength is 65.5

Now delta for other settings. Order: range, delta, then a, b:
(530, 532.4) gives 63.7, 8.06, 7.911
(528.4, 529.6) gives 67.4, 8.24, 8.177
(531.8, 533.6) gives 62.2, 7.95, 7.821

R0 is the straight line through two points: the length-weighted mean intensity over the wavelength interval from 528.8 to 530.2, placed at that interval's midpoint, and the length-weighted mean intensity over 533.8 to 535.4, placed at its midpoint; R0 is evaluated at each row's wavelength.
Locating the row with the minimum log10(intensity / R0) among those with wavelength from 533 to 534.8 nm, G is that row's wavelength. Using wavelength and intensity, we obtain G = 533.1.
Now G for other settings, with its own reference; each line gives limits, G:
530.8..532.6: 531.6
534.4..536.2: 534.6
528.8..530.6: 530.4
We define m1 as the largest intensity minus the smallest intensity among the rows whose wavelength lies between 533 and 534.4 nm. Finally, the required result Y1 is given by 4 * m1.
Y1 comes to 1.3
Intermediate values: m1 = 0.32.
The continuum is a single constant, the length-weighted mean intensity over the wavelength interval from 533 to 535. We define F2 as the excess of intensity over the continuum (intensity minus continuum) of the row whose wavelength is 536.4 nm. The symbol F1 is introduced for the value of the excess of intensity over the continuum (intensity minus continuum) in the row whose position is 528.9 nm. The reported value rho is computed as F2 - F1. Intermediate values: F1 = 0.09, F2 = -0.04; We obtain -0.1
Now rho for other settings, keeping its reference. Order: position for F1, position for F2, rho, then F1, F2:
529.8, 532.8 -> -0.6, 0.23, -0.34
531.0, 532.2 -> 0.0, 0.05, 0.10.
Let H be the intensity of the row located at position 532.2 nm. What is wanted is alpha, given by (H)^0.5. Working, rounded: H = 8.16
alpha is 2.86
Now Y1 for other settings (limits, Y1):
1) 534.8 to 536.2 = 0.7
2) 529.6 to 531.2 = 1.0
